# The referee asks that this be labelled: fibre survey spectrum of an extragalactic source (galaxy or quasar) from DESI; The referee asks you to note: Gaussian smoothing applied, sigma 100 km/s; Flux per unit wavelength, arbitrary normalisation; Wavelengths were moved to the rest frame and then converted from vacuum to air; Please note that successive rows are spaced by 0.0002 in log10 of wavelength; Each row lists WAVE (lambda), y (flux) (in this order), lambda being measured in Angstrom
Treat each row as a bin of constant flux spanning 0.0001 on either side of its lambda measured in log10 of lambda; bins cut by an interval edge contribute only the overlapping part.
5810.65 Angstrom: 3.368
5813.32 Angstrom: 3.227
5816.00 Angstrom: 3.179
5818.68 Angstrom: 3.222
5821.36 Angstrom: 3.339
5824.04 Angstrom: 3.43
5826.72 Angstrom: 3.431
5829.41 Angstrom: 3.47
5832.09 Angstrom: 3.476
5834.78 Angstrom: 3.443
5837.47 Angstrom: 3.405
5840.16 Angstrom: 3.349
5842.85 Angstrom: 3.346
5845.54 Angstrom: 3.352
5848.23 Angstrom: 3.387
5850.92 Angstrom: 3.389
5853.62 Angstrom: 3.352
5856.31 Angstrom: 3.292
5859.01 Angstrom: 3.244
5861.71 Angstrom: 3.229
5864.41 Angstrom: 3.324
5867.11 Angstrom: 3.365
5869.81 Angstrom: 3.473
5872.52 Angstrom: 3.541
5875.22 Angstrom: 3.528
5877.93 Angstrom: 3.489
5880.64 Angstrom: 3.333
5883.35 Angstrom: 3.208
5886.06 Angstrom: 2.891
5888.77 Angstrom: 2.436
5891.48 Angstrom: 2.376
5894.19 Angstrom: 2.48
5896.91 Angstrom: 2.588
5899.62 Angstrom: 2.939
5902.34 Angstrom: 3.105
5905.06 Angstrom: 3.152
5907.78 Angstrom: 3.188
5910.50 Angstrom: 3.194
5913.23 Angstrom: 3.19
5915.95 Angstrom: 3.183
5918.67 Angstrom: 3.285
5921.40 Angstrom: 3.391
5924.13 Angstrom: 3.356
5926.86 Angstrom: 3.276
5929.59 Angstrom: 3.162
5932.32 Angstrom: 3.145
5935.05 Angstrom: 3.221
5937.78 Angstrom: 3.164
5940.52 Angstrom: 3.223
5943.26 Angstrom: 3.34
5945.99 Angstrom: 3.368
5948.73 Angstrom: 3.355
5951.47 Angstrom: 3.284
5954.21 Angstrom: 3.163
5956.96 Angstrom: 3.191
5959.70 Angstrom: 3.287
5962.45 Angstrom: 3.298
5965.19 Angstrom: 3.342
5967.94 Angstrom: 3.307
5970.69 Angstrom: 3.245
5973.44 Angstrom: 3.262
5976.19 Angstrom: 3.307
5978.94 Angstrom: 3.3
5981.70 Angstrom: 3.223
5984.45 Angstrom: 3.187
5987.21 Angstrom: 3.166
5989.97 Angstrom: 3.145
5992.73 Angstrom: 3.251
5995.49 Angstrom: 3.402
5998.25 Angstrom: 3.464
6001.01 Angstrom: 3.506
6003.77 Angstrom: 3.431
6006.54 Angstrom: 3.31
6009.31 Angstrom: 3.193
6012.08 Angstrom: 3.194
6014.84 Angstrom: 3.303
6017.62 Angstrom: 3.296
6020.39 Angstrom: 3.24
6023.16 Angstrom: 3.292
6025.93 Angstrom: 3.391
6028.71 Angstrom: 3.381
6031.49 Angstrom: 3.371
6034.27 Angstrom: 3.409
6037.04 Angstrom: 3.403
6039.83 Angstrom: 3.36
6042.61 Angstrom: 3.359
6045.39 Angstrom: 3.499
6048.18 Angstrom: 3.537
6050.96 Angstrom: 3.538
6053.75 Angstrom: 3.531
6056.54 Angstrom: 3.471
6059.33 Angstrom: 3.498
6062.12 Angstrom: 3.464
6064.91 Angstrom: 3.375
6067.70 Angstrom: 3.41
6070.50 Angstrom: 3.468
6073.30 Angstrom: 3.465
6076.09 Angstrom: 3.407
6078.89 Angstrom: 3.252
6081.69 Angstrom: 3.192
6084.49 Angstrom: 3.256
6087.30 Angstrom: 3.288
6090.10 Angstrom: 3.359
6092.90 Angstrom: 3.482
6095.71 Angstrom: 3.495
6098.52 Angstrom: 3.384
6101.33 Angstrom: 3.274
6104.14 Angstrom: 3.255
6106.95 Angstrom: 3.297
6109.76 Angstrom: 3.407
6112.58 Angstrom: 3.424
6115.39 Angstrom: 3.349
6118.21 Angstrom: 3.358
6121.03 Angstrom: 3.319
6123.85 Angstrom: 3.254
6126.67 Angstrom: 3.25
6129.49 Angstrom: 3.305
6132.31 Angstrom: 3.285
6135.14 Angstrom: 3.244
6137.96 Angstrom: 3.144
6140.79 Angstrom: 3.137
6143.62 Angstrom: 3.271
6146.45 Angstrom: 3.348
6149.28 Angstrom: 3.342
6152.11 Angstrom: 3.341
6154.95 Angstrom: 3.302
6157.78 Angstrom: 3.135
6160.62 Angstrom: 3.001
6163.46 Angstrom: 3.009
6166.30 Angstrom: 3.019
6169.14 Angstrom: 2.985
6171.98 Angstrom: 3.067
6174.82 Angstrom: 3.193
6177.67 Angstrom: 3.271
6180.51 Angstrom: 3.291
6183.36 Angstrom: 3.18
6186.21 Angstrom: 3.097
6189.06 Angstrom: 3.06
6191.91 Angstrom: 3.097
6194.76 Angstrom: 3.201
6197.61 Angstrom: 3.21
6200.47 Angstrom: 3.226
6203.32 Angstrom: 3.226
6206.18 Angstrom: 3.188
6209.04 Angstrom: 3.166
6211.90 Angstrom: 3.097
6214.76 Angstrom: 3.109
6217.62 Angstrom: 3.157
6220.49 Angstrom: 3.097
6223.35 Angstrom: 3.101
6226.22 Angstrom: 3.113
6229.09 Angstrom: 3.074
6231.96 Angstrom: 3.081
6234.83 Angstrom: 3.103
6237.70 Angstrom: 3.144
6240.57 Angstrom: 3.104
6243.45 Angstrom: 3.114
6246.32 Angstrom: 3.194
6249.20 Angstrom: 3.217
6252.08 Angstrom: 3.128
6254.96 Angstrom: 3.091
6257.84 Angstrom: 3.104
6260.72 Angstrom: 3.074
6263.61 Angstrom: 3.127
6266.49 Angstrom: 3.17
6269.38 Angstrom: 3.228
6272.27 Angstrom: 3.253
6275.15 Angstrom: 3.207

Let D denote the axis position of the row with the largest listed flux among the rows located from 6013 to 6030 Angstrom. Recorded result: 6025.93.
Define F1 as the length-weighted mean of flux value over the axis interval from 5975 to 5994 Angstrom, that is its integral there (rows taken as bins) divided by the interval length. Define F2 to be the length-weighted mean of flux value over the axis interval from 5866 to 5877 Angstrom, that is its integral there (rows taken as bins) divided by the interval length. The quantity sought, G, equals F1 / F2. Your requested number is 0.93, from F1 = 3.22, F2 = 3.48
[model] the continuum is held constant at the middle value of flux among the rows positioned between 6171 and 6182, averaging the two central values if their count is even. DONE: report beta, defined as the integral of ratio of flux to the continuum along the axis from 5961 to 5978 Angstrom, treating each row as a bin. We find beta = 17.3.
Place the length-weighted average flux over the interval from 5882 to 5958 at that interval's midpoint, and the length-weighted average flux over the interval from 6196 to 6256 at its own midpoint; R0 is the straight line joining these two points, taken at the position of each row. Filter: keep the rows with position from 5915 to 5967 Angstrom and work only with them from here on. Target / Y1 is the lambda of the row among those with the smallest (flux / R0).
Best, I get 5932.32 Angstrom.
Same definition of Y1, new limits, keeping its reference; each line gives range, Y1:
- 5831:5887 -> 5886.06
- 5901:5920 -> 5902.34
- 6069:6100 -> 6081.69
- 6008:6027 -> 6009.31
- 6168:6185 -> 6169.14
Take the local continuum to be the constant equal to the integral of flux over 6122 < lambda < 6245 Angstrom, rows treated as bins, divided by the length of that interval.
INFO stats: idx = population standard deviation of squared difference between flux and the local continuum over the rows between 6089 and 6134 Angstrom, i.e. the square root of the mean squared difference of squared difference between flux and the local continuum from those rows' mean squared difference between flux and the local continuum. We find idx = 0.0307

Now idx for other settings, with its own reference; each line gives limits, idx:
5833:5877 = 0.0390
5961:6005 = 0.0339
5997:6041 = 0.0316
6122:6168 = 0.0110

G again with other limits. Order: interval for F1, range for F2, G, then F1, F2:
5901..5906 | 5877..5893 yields 1.06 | 3.13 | 2.94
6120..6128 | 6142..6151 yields 0.99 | 3.27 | 3.32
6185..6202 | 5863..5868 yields 0.94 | 3.15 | 3.34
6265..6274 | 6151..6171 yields 1.04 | 3.22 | 3.11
